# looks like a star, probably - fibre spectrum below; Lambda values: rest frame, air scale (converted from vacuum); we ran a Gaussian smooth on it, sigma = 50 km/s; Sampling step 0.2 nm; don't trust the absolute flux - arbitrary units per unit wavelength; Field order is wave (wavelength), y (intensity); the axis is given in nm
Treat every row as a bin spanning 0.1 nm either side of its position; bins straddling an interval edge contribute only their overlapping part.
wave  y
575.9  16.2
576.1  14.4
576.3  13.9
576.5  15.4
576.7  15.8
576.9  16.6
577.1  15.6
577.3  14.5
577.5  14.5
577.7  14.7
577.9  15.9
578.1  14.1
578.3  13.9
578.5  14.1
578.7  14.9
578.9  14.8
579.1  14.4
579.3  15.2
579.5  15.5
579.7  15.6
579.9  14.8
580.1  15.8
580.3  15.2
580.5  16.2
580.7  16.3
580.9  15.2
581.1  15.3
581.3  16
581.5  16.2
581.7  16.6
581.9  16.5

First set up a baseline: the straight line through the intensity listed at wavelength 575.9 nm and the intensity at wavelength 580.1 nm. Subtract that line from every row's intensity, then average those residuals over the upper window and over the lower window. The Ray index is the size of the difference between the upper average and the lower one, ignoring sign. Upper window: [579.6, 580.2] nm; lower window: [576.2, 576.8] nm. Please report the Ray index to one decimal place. 0.7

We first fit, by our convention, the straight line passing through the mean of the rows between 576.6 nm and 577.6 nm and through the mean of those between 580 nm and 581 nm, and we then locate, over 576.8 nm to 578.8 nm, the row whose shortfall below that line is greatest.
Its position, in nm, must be 578.3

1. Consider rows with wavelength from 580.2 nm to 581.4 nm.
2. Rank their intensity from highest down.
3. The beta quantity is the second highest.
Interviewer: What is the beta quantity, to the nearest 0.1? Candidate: 16.2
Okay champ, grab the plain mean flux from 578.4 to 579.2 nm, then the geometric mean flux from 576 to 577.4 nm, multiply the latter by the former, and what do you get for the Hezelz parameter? 220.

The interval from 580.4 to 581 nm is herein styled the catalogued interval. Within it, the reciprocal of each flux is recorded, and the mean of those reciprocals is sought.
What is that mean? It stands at 0.0630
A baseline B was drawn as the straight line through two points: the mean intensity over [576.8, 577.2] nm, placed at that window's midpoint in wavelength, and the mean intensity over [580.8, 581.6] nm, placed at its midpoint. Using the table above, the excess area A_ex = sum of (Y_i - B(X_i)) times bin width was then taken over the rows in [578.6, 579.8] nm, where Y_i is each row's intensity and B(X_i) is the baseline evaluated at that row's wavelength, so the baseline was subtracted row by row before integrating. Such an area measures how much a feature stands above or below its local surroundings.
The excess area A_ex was -1.0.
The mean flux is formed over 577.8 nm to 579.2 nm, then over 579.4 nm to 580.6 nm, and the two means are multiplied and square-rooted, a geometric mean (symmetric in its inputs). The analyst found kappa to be 15.0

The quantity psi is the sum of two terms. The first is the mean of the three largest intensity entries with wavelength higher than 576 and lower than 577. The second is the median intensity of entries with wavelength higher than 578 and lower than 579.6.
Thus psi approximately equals 30.5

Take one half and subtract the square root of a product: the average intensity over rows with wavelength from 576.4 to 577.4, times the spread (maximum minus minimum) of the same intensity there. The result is -5.2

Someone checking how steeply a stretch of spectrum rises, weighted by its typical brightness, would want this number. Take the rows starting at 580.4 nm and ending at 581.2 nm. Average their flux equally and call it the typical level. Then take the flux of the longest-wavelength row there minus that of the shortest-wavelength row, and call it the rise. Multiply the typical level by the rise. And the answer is -14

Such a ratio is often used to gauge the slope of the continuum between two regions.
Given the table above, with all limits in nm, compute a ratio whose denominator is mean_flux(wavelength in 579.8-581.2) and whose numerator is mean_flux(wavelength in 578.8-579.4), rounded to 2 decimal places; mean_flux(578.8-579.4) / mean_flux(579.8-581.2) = 0.95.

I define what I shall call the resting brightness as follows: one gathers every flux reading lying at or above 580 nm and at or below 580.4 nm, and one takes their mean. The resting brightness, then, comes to 15.5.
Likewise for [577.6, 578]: 15.3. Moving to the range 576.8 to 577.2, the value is 16.1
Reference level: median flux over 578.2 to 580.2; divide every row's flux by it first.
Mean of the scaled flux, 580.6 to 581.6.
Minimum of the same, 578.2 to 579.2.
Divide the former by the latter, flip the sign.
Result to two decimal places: -1.14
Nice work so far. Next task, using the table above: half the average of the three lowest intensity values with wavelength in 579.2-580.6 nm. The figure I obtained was 7.53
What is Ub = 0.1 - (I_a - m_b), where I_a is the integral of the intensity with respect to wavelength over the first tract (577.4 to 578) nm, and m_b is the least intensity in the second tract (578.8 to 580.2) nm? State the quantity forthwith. 5.5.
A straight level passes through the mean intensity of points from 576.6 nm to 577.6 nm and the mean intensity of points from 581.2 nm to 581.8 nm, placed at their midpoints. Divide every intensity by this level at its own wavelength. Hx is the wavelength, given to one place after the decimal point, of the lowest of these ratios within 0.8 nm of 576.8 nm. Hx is 576.3 nm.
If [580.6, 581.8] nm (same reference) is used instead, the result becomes 580.9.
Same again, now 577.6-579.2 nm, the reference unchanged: 578.3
